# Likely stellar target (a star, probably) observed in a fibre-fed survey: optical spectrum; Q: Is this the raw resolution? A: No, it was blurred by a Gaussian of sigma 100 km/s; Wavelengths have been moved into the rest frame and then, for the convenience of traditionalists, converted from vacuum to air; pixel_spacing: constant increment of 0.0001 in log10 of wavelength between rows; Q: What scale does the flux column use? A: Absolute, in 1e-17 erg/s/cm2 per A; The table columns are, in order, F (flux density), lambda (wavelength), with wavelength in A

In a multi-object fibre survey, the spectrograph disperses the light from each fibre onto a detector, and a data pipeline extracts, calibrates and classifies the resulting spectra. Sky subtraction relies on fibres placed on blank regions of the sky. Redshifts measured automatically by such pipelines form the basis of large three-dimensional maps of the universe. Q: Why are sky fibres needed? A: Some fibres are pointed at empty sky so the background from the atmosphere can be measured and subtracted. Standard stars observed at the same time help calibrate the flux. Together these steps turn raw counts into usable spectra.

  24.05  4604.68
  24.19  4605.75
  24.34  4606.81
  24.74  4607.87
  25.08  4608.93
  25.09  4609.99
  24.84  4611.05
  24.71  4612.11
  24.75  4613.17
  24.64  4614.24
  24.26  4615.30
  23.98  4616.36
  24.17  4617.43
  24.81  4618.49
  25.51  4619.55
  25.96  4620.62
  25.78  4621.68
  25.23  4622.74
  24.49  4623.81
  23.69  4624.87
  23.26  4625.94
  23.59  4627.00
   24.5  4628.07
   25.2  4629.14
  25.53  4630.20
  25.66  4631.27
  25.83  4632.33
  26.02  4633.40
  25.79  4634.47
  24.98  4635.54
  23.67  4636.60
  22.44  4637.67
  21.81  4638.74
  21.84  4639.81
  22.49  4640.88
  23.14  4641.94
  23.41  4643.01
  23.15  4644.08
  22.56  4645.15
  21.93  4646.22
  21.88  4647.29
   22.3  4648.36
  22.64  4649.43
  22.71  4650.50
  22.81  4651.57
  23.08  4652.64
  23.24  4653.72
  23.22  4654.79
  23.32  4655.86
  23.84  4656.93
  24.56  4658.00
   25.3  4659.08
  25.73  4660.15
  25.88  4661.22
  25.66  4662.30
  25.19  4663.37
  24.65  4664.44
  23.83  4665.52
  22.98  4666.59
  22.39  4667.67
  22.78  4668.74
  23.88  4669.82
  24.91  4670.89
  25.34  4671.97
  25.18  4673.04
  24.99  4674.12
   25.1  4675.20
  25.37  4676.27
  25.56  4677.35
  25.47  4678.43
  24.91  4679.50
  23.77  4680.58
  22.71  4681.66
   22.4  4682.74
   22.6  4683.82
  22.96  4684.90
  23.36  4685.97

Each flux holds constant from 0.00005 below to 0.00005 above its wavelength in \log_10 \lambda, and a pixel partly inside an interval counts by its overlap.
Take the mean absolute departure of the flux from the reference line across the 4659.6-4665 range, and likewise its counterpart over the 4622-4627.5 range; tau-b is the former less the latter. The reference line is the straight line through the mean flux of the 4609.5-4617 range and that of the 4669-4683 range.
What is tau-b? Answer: 0.03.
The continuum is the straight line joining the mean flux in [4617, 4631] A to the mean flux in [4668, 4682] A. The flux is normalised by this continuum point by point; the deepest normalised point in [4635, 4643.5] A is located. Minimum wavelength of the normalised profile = 4638.74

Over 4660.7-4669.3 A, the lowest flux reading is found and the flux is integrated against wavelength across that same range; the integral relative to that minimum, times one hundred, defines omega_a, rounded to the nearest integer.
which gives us 928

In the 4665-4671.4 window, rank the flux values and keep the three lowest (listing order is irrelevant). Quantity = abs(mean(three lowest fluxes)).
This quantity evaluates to 22.7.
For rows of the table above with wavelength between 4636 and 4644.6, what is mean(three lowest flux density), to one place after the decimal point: 22.0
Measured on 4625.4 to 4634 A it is 23.8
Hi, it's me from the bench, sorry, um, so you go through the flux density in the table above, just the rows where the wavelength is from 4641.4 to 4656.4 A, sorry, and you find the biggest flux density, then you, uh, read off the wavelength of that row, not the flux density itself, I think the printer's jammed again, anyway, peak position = 4643.01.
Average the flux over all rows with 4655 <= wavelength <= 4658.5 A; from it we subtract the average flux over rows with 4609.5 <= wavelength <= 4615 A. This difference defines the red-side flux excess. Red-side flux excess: -0.9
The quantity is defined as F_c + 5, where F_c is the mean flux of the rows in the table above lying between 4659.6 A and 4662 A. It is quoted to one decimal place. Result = 30.8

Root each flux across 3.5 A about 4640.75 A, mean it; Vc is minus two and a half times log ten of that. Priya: -1.69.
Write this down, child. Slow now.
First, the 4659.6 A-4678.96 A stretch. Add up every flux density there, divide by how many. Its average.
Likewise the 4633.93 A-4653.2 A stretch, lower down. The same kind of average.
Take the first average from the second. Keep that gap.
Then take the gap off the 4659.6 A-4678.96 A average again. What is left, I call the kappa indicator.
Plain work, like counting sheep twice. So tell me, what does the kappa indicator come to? 26.5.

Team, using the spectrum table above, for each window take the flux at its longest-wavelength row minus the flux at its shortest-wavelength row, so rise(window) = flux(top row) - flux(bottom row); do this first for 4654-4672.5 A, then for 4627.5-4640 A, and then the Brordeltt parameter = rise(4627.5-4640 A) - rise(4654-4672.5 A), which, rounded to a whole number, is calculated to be -5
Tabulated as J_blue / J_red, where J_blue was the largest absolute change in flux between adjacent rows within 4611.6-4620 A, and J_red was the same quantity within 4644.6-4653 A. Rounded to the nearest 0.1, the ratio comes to 1.1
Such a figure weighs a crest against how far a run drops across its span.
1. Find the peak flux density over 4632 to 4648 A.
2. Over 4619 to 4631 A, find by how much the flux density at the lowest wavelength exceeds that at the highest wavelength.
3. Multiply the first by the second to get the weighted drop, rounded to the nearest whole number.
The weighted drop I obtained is -1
